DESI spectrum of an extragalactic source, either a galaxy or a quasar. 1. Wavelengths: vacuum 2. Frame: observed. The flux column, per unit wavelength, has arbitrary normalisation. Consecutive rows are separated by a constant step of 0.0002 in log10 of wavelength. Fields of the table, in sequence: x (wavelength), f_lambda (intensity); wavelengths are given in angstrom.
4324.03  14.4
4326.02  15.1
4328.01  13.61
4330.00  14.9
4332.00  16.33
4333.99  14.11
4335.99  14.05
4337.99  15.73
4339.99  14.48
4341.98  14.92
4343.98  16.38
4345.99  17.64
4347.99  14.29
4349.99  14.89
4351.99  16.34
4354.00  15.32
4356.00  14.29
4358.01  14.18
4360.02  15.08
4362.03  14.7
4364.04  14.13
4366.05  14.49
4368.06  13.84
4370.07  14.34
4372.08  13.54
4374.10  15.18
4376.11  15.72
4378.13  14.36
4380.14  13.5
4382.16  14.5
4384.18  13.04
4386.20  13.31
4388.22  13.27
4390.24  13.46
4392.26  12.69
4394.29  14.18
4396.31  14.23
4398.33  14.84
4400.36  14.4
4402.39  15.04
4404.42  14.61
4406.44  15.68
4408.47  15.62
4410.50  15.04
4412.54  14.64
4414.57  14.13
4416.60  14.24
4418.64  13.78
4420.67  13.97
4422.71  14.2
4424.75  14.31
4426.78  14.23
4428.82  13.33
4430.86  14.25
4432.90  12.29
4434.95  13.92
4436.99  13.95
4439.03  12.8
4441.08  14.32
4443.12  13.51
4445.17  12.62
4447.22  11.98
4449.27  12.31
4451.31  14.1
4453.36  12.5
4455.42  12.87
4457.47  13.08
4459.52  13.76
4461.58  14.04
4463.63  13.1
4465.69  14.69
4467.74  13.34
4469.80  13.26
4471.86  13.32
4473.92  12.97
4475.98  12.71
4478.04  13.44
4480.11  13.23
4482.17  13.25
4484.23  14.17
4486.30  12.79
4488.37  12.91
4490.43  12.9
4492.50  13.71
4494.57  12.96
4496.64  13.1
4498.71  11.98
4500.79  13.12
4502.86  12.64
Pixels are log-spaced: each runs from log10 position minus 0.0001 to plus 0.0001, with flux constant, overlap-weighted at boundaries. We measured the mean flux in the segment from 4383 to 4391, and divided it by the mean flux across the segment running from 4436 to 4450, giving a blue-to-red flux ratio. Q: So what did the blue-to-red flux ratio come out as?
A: 1.02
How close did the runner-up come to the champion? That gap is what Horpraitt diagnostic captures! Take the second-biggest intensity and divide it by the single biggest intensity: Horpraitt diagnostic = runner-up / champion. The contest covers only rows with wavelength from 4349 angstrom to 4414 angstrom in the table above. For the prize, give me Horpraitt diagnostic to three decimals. 0.962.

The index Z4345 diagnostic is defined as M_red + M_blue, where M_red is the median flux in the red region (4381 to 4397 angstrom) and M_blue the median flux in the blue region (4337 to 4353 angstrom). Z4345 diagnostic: 28.7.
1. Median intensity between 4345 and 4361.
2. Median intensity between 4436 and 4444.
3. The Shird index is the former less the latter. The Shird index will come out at 1.3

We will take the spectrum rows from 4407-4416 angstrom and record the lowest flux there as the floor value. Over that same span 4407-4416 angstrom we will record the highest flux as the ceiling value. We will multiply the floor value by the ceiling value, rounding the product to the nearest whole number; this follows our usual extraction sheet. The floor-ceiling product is 221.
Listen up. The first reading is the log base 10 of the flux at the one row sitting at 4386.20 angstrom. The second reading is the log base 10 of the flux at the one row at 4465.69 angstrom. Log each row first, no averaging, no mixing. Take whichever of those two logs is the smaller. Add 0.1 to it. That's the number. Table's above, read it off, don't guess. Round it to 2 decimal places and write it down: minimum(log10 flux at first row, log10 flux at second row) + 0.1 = 1.22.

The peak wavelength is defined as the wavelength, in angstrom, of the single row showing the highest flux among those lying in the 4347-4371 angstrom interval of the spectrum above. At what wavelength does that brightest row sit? 4351.99 angstrom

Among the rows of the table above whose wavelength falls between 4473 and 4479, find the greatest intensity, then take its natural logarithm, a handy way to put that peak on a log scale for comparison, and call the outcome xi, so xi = 2.60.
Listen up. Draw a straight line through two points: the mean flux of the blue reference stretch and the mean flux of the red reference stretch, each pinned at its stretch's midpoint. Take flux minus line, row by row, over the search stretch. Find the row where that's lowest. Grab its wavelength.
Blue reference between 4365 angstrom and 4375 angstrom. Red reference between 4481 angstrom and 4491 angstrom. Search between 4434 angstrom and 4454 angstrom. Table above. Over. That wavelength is 4447.22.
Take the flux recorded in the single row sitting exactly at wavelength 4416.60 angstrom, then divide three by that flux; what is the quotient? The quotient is 0.211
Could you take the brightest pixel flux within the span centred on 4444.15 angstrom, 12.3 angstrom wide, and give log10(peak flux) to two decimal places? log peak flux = 1.16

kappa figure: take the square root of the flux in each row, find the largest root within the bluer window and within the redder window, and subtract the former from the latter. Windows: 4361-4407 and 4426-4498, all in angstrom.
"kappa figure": -0.13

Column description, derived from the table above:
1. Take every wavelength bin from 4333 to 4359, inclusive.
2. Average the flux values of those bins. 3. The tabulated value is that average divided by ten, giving 1.51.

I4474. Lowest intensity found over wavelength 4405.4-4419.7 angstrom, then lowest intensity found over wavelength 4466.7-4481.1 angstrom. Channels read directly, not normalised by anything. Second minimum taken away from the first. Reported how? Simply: 1.1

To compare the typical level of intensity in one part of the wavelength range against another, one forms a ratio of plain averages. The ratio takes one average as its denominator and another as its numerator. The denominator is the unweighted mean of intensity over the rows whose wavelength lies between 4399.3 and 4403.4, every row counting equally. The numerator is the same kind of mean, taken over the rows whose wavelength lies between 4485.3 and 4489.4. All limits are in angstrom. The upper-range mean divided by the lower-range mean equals 0.87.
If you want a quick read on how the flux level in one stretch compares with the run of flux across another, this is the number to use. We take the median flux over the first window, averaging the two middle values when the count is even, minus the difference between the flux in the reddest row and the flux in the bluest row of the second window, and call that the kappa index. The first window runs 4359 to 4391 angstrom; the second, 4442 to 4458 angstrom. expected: 14.7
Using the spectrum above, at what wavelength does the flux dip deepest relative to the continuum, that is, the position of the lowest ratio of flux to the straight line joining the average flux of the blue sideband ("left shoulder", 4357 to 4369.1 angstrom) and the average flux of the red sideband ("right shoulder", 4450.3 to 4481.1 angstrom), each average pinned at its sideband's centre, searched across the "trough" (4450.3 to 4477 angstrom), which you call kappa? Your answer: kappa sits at 4453.36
